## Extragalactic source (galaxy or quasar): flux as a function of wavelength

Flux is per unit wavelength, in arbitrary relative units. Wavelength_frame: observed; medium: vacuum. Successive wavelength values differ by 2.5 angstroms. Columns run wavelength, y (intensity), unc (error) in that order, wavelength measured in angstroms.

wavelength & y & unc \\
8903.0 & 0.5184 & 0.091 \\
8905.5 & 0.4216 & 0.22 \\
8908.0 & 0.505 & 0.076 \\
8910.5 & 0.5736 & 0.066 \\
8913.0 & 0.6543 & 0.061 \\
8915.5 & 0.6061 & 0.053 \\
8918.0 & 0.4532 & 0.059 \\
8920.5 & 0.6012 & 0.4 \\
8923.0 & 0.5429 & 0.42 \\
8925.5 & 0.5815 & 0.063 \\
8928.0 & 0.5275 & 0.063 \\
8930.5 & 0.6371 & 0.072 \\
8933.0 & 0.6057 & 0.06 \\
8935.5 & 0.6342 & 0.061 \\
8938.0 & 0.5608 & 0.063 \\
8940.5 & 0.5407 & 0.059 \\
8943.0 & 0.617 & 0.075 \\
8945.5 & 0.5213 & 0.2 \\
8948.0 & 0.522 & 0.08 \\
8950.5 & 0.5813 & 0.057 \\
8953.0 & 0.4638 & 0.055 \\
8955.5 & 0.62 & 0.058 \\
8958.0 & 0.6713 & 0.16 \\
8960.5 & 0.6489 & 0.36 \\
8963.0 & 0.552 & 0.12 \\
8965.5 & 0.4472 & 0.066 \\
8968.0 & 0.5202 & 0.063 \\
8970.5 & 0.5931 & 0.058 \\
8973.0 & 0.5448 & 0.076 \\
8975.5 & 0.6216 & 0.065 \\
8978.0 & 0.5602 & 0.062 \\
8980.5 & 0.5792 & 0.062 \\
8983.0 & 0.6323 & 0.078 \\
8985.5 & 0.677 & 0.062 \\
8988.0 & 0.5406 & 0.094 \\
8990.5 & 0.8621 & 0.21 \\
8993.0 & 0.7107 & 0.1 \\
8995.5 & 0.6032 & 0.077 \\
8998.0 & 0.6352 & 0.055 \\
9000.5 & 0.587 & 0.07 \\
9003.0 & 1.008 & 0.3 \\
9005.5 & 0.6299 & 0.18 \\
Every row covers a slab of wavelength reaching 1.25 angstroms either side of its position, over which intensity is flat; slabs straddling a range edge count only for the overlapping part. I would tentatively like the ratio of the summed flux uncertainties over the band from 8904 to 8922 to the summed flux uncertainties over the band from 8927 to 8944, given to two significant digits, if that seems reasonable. 2.1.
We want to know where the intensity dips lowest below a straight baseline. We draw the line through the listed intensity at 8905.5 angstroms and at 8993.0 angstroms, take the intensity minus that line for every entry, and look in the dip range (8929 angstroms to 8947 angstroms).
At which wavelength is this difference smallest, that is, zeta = 8945.5 angstroms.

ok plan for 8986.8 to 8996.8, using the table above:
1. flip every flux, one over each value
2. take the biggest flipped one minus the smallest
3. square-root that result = 0.83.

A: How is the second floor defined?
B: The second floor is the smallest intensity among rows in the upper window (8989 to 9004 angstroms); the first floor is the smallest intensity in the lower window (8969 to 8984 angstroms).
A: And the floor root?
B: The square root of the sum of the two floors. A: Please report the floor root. 1.064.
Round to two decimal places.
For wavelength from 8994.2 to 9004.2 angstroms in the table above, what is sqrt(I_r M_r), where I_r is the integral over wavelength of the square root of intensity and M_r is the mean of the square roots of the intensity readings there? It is 2.64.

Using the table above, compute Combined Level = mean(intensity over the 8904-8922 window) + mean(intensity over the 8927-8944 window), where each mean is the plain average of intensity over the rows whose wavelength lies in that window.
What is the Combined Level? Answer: 1.13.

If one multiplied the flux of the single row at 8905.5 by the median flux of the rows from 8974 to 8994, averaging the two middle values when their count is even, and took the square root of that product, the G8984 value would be 0.514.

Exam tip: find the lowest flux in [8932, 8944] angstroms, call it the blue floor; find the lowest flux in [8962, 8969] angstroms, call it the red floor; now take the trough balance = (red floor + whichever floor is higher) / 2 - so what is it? 0.494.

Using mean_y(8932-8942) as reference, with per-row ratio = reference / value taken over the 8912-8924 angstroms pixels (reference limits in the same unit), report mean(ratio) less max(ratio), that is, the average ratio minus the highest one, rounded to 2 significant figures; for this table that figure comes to -0.25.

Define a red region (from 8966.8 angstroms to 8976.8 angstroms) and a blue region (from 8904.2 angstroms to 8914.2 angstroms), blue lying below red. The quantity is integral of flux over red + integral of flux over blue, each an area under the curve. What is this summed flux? 11.1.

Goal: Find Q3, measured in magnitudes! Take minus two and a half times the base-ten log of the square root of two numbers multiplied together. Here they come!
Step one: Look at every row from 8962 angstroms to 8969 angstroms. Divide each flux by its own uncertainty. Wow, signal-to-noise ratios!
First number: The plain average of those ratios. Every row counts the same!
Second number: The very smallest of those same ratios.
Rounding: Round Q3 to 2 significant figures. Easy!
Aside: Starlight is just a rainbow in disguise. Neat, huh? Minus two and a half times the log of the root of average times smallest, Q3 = -1.8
